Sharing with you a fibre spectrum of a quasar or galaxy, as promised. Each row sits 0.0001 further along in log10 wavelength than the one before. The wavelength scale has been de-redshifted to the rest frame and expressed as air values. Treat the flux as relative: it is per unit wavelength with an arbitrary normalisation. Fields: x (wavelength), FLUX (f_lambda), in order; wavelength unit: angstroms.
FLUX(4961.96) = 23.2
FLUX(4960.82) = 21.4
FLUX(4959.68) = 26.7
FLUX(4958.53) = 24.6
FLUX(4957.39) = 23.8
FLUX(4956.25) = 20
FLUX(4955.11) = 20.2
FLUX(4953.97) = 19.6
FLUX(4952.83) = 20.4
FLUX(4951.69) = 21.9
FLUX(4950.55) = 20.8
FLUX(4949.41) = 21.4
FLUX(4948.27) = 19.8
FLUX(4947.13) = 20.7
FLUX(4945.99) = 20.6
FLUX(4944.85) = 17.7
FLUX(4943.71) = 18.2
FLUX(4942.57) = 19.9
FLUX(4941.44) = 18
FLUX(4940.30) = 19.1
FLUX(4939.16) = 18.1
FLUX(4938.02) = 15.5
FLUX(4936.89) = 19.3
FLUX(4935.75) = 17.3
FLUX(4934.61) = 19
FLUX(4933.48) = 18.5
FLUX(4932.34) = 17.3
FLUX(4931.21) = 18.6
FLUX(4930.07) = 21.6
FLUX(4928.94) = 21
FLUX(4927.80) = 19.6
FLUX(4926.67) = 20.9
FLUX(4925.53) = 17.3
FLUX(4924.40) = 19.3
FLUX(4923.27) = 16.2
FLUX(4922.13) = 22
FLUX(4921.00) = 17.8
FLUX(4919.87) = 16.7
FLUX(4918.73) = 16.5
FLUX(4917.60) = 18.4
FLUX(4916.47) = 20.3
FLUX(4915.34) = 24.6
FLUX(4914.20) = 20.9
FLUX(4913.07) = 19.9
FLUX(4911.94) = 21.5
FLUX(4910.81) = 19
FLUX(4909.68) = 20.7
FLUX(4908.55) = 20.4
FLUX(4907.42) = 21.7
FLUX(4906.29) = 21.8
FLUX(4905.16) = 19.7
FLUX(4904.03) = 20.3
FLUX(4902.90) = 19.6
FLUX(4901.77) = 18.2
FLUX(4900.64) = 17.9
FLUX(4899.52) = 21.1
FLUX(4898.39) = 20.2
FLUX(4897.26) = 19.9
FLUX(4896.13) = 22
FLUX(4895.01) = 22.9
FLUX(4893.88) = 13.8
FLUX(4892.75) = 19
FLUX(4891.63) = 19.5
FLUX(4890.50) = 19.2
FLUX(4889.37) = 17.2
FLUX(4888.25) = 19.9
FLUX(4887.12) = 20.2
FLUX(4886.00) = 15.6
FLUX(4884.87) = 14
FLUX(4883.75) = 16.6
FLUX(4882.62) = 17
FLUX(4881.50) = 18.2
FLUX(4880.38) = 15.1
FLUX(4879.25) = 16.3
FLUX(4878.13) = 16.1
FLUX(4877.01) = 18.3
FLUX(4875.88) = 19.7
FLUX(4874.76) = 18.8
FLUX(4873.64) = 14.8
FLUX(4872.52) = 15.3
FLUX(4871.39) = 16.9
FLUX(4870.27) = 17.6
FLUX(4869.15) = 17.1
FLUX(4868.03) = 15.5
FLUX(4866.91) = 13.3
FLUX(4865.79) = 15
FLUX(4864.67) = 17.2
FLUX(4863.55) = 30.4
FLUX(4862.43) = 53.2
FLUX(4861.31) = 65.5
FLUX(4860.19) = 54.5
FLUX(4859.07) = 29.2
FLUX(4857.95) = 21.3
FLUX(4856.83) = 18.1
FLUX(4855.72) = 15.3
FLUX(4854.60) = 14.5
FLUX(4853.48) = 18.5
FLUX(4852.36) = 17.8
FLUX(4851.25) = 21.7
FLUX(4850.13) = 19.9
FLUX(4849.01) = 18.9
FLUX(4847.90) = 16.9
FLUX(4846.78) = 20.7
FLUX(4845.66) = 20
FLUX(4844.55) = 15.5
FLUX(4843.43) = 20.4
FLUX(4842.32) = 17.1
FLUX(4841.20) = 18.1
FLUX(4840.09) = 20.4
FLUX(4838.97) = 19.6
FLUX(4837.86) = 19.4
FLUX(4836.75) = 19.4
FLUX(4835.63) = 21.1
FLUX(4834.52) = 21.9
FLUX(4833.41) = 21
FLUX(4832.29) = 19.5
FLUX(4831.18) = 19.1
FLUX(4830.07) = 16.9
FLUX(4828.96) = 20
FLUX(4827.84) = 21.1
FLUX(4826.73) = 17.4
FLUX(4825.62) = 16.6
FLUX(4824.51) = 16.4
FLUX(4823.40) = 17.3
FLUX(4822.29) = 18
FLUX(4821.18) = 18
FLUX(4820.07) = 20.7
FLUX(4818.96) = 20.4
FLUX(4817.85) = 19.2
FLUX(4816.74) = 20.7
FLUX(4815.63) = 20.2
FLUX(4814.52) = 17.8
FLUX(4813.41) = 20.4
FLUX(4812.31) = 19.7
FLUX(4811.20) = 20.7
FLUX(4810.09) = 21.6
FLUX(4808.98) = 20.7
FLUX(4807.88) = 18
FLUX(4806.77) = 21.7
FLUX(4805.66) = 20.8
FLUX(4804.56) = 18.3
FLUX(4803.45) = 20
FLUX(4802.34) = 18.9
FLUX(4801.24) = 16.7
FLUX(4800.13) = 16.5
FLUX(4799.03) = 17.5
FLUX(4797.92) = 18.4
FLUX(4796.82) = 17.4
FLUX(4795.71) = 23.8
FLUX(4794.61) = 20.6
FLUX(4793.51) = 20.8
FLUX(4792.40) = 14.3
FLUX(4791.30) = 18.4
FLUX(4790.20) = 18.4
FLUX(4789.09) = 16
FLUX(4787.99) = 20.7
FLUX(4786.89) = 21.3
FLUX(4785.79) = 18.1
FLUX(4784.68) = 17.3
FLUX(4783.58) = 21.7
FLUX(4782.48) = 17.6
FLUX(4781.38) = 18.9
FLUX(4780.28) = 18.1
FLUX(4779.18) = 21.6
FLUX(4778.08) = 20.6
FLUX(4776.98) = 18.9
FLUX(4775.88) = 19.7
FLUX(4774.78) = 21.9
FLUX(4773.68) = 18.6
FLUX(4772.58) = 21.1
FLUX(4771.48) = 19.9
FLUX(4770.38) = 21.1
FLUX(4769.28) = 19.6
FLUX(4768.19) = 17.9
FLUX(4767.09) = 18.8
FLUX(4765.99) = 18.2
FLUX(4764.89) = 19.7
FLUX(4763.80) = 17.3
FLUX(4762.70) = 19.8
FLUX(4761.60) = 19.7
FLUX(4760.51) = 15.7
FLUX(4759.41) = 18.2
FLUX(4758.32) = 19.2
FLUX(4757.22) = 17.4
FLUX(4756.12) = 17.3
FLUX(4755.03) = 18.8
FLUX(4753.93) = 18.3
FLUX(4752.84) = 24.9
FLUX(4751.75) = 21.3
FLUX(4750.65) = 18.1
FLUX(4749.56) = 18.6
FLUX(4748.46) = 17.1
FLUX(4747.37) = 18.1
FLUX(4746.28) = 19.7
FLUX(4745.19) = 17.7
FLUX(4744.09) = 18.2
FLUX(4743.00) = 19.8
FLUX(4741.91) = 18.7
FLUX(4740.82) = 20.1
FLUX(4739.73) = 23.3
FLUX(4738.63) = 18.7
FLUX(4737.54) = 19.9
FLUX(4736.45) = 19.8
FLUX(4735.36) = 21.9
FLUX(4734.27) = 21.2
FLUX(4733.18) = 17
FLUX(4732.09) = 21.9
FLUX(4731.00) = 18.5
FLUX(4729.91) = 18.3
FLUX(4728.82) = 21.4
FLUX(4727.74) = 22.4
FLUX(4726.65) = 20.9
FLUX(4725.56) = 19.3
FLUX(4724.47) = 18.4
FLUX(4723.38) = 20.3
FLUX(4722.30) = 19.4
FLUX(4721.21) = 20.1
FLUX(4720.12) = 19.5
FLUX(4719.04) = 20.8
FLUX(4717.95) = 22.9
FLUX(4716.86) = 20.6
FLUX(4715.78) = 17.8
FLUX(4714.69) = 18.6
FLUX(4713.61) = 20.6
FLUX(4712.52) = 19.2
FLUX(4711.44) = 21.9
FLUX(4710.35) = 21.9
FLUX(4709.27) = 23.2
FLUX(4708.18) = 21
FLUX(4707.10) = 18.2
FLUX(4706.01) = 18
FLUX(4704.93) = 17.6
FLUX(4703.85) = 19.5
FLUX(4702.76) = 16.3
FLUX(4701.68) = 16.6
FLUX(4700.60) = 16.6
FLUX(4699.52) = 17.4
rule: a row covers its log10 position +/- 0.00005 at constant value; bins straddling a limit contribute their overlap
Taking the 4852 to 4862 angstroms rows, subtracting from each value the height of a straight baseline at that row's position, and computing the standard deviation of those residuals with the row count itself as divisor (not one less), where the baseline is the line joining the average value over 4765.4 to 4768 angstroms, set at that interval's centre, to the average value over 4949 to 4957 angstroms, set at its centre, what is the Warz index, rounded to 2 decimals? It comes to 17.58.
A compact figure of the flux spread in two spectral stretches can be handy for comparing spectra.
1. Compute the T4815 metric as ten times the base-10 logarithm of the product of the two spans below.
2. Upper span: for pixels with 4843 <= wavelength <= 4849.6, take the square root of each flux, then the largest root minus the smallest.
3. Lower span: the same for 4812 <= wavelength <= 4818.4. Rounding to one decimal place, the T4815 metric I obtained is -6.9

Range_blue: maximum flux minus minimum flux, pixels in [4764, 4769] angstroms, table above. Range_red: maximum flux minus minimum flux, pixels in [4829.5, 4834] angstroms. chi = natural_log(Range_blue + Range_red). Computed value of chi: 1.77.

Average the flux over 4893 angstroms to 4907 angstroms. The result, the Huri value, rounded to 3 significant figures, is 19.8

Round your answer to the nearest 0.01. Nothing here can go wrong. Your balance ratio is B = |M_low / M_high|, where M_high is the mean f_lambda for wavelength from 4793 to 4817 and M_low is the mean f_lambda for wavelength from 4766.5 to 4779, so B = 1.01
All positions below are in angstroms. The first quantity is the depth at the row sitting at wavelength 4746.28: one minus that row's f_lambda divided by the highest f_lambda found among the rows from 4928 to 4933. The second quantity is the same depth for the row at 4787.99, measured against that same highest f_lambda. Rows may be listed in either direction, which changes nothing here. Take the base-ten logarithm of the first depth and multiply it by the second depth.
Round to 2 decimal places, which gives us -0.04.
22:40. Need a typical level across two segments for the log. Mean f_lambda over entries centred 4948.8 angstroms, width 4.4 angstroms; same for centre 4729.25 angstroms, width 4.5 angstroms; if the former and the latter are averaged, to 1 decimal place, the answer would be 20.4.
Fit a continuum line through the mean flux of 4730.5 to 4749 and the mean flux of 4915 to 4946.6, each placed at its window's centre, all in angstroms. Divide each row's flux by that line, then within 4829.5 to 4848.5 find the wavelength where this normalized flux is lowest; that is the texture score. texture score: 4844.55 angstroms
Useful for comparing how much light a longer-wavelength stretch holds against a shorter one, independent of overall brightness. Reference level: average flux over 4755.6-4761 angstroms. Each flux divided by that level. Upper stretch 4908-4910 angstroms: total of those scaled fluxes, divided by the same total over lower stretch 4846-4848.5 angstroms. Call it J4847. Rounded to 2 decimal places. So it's 1.09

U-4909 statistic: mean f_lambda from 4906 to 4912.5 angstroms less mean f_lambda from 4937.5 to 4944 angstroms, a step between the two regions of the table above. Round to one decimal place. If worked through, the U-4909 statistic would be 2.7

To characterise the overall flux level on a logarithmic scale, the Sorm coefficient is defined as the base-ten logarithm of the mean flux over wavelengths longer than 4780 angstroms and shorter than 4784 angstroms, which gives 1.280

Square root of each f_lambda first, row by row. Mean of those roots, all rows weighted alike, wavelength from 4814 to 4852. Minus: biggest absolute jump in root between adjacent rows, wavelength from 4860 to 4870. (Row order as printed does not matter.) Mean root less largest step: 2.6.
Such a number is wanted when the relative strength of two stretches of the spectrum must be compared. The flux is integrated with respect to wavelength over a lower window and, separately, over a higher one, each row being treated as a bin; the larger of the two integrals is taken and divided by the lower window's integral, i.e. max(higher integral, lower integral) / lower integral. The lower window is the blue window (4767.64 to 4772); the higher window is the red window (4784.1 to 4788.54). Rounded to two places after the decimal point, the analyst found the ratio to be 1.00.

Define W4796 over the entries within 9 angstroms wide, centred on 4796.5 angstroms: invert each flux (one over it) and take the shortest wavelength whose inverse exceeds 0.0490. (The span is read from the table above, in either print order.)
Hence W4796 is 4792.40 angstroms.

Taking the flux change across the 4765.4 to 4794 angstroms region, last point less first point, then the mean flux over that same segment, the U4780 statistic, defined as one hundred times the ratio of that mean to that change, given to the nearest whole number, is 739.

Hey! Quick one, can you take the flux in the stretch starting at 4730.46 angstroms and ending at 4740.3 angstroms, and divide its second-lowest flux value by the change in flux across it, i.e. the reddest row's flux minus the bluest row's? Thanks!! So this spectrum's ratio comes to 3.9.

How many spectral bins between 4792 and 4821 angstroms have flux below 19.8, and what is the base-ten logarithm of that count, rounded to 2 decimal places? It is 1.08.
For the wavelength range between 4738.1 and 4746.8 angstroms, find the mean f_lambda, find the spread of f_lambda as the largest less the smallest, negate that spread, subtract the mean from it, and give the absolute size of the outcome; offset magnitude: 25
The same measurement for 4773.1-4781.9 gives 24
